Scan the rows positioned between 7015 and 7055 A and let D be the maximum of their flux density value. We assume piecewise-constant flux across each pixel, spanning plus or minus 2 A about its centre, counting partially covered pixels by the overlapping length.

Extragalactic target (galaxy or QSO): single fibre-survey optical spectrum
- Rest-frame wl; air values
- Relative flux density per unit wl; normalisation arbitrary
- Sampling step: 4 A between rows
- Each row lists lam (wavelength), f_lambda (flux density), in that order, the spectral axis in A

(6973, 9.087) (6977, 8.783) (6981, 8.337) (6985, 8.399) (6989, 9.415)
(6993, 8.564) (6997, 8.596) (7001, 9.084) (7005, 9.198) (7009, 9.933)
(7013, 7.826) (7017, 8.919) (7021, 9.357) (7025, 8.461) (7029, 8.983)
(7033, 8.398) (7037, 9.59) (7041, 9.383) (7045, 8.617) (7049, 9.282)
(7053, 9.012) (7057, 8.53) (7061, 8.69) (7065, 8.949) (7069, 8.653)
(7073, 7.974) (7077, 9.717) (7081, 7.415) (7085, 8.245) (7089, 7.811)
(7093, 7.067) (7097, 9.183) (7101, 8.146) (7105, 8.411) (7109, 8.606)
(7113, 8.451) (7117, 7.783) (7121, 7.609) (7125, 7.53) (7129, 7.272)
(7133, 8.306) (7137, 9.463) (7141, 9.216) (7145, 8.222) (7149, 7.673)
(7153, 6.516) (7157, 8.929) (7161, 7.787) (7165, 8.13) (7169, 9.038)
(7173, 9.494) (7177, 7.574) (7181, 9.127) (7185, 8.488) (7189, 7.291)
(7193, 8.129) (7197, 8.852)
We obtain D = 9.59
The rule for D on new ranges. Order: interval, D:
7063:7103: 9.717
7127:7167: 9.463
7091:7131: 9.183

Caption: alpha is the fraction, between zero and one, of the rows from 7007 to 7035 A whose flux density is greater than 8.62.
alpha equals 0.6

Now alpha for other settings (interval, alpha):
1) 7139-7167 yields 0.3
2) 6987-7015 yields 0.6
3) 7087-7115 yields 0.1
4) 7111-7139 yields 0.1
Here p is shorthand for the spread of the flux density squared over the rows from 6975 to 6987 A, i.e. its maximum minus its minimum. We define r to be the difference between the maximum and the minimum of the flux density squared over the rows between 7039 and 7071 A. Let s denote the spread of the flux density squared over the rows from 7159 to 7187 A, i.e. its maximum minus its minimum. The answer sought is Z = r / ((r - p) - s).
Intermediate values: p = 8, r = 15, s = 33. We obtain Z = -0.61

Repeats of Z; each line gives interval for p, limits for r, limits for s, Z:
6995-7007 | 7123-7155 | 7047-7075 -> 3.41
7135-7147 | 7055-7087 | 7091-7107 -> -2.33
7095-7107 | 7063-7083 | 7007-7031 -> -2.47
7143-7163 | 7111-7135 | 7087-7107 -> -0.35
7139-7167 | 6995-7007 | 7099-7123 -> -0.22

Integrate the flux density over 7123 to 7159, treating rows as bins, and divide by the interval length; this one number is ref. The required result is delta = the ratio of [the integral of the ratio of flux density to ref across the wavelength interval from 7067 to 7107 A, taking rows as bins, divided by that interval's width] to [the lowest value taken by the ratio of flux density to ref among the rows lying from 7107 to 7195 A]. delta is 1.27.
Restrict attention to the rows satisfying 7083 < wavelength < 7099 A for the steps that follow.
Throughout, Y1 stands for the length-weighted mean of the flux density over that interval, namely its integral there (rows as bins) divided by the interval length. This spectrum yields 8.1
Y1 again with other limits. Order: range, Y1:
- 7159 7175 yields 8.6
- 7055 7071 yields 8.7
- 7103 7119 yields 8.3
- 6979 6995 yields 8.7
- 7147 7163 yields 7.7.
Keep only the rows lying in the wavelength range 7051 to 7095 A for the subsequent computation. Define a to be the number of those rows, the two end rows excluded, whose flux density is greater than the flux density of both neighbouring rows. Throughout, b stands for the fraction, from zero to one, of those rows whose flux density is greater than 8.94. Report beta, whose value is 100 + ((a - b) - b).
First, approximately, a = 3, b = 0.27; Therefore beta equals 102.5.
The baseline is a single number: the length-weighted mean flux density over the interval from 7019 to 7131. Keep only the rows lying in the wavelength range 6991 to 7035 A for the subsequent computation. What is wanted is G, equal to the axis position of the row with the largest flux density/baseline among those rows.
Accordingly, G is 7009 A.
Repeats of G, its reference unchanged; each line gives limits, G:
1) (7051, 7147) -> 7077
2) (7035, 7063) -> 7037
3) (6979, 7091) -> 7009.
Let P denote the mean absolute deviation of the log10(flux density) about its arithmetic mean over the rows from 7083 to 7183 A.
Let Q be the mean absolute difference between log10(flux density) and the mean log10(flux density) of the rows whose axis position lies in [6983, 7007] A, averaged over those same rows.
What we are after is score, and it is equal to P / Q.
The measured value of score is 1.90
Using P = 0.033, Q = 0.017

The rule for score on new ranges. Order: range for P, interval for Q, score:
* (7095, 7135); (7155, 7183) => 0.76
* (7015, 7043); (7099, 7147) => 0.69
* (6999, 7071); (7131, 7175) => 0.49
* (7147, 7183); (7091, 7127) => 1.48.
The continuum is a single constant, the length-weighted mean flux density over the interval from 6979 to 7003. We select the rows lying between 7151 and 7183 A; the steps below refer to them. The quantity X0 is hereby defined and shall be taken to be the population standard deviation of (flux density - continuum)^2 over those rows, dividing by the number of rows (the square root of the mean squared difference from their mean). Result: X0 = 1.5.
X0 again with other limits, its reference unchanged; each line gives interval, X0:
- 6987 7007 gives 0.2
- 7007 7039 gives 0.5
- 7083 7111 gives 0.9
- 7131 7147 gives 0.1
